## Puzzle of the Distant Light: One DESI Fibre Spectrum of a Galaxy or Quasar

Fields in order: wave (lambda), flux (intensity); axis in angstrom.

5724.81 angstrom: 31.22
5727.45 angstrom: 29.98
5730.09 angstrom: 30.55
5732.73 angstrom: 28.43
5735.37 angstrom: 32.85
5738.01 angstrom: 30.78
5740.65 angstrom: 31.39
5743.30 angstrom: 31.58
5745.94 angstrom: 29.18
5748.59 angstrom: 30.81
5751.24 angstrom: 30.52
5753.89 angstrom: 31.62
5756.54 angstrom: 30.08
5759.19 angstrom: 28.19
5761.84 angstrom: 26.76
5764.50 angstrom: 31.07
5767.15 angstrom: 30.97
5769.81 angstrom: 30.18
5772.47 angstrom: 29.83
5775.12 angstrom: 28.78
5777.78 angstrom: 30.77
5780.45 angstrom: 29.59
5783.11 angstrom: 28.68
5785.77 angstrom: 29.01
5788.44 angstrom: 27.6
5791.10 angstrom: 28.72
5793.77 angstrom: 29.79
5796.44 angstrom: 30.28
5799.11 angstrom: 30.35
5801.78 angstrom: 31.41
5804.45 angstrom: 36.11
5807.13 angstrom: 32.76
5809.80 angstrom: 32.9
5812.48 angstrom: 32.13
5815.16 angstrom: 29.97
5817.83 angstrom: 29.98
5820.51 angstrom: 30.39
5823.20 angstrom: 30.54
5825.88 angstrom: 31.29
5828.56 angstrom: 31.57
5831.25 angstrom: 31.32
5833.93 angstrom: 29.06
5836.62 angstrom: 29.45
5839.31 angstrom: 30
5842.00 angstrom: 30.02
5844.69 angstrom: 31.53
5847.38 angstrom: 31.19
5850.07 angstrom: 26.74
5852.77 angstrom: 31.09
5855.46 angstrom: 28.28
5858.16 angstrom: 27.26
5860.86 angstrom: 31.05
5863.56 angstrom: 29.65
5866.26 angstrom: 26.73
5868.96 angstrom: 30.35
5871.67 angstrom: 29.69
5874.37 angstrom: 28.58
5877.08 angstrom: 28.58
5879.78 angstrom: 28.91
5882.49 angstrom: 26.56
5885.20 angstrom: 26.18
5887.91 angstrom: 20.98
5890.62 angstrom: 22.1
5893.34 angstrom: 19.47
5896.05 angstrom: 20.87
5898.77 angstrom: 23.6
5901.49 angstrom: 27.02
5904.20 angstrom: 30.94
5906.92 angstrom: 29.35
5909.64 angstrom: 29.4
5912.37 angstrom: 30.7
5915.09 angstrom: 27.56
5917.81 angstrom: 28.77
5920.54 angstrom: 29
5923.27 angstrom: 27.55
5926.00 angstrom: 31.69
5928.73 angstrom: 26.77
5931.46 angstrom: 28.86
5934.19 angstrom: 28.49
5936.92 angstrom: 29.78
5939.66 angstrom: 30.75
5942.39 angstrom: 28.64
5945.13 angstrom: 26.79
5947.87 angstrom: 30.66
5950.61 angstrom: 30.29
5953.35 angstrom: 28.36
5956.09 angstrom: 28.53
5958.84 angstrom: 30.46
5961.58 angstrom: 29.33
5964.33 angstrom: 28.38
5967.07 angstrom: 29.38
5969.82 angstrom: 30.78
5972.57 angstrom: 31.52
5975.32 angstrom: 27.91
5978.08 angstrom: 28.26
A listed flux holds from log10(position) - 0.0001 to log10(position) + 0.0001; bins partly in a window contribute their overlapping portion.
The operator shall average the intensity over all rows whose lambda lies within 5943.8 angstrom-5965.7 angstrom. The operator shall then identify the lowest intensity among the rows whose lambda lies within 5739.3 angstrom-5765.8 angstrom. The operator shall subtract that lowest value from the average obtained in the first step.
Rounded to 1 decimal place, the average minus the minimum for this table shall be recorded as 2.3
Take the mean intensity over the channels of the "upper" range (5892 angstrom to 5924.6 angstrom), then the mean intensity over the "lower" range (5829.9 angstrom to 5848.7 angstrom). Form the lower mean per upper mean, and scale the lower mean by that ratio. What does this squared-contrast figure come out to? 34.1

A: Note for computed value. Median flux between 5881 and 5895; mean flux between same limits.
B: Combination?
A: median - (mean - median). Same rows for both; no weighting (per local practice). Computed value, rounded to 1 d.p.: 21.1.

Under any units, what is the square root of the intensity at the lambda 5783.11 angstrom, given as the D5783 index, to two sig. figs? 5.4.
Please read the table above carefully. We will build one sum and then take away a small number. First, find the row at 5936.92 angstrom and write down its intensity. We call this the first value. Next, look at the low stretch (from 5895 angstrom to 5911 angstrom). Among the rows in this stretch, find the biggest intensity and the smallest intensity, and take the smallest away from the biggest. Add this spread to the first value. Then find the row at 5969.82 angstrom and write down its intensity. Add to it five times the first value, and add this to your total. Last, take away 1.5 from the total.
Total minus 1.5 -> 218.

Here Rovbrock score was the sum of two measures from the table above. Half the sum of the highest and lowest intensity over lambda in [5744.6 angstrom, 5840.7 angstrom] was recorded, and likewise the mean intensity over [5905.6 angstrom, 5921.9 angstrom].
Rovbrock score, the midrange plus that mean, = 60.6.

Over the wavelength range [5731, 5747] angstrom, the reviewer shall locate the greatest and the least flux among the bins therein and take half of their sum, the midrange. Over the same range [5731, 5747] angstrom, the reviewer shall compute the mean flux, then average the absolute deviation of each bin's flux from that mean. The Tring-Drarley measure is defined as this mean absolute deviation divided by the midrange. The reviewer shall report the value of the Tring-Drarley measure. 0.041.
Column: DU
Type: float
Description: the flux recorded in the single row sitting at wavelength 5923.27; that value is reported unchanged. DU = 27.55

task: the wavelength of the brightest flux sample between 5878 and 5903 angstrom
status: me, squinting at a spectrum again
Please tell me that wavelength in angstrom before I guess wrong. 5879.78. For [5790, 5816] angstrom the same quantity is 5804.45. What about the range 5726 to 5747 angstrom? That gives 5735.37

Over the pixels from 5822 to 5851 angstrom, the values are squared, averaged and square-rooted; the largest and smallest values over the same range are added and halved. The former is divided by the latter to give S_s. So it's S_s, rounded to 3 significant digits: 1.04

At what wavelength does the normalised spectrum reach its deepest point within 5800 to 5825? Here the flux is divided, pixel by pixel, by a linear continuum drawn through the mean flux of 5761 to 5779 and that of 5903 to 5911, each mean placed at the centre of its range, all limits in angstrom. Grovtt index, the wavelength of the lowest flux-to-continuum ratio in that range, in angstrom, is 5815.16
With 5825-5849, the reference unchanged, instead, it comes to 5833.93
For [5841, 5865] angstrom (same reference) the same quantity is 5850.07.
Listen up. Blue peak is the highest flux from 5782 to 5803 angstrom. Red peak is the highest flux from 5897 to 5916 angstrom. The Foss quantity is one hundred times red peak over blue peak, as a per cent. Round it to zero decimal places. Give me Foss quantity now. 99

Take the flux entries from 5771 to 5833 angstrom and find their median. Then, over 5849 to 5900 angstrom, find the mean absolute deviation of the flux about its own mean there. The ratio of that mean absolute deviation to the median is 0.093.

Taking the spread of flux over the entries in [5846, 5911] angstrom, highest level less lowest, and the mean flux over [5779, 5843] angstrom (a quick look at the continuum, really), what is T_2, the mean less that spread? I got 18.8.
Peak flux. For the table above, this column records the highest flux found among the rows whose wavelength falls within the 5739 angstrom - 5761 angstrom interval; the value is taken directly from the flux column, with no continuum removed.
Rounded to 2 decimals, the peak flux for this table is 31.62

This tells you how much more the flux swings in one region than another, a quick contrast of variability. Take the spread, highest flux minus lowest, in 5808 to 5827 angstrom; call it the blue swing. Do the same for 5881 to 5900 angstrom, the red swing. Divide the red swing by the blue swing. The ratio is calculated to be 2.4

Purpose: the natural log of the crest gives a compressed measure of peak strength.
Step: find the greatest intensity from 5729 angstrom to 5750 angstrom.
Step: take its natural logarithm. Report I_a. 3.49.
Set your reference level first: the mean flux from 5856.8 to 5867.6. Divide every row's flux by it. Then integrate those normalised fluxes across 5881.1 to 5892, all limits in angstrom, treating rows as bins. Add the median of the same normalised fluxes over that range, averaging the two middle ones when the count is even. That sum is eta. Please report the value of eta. 9.9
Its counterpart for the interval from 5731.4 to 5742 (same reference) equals 12.5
